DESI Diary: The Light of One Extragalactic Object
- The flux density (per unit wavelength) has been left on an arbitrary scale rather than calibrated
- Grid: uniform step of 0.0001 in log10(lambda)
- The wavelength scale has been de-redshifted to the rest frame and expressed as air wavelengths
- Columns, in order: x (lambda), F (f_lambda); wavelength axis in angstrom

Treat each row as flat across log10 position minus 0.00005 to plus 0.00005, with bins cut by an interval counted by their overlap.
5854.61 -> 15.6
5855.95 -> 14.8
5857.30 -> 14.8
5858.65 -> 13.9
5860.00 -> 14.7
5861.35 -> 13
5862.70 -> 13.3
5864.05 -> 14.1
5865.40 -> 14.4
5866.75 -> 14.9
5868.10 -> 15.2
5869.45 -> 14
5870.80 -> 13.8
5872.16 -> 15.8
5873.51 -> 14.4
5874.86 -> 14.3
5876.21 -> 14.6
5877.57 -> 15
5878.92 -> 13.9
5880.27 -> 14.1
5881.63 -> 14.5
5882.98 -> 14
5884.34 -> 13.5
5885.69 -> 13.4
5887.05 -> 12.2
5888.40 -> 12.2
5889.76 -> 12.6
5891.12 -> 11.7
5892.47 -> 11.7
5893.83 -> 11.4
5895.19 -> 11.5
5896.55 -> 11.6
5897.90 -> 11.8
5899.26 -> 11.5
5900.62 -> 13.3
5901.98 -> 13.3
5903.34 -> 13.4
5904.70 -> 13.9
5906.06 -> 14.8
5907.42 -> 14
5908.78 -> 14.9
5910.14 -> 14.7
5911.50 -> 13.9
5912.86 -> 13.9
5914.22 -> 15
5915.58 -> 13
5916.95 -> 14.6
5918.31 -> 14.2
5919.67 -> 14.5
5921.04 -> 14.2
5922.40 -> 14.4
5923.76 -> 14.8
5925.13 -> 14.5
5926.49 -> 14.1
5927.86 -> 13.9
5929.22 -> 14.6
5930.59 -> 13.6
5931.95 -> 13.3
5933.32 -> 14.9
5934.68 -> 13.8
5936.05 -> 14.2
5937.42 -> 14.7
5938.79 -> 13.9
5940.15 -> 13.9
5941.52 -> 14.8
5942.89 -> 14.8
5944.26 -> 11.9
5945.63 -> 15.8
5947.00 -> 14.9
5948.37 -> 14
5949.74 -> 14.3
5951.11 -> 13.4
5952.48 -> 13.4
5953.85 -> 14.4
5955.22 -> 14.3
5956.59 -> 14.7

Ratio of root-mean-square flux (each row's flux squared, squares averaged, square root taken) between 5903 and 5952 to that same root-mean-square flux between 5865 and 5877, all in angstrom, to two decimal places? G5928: 0.97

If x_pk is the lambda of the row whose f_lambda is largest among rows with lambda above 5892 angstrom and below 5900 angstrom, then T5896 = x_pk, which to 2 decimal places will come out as 5897.90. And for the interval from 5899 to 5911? 5908.78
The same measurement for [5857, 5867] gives 5866.75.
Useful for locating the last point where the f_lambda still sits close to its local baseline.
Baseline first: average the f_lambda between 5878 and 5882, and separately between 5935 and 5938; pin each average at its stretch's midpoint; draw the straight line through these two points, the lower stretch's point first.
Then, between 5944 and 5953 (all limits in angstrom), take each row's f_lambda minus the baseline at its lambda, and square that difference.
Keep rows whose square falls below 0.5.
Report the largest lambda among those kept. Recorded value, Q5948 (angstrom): 5949.74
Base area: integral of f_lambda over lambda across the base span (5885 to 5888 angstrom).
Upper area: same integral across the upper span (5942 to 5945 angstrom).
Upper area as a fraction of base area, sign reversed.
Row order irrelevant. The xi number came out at -1.05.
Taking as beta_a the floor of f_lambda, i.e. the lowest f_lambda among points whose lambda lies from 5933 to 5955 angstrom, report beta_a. 11.9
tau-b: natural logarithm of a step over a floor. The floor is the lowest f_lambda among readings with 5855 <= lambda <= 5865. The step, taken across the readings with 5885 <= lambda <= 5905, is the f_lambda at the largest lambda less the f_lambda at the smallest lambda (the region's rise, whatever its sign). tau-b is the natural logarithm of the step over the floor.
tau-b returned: -3.3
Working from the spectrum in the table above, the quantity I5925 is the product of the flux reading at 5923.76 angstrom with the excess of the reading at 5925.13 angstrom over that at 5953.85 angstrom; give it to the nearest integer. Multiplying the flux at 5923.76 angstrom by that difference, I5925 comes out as 1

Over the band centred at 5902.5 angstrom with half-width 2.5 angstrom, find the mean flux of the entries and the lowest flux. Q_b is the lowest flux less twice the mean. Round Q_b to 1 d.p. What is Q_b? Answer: -13.6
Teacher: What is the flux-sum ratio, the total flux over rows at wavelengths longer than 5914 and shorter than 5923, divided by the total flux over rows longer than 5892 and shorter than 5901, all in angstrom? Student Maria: 1.2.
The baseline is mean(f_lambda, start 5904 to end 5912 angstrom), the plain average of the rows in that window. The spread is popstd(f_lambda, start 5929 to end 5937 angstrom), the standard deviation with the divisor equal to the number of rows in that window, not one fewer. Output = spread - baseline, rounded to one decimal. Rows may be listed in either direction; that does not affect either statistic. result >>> -13.8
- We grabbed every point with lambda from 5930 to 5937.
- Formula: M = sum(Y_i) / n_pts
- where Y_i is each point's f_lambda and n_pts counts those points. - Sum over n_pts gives 14.0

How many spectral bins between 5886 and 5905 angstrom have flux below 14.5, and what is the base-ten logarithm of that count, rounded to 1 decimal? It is 1.1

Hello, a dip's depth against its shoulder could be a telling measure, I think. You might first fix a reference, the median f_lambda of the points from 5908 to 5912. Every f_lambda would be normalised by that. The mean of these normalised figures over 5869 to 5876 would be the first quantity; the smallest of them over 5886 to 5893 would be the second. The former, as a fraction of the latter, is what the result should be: 1.24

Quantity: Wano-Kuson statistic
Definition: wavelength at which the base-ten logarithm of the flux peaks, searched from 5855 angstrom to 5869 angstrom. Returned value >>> 5868.10 angstrom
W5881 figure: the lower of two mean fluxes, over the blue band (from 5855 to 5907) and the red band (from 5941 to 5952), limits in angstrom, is 13.6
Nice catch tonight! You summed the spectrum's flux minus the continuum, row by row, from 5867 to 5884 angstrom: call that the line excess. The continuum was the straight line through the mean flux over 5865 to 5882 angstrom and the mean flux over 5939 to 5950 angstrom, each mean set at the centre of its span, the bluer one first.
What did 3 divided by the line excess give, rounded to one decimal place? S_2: -4.3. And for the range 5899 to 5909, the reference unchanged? -0.5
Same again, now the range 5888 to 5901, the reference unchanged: -0.1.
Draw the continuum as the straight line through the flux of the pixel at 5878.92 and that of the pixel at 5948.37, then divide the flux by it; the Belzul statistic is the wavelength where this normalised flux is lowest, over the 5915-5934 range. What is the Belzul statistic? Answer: 5915.58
